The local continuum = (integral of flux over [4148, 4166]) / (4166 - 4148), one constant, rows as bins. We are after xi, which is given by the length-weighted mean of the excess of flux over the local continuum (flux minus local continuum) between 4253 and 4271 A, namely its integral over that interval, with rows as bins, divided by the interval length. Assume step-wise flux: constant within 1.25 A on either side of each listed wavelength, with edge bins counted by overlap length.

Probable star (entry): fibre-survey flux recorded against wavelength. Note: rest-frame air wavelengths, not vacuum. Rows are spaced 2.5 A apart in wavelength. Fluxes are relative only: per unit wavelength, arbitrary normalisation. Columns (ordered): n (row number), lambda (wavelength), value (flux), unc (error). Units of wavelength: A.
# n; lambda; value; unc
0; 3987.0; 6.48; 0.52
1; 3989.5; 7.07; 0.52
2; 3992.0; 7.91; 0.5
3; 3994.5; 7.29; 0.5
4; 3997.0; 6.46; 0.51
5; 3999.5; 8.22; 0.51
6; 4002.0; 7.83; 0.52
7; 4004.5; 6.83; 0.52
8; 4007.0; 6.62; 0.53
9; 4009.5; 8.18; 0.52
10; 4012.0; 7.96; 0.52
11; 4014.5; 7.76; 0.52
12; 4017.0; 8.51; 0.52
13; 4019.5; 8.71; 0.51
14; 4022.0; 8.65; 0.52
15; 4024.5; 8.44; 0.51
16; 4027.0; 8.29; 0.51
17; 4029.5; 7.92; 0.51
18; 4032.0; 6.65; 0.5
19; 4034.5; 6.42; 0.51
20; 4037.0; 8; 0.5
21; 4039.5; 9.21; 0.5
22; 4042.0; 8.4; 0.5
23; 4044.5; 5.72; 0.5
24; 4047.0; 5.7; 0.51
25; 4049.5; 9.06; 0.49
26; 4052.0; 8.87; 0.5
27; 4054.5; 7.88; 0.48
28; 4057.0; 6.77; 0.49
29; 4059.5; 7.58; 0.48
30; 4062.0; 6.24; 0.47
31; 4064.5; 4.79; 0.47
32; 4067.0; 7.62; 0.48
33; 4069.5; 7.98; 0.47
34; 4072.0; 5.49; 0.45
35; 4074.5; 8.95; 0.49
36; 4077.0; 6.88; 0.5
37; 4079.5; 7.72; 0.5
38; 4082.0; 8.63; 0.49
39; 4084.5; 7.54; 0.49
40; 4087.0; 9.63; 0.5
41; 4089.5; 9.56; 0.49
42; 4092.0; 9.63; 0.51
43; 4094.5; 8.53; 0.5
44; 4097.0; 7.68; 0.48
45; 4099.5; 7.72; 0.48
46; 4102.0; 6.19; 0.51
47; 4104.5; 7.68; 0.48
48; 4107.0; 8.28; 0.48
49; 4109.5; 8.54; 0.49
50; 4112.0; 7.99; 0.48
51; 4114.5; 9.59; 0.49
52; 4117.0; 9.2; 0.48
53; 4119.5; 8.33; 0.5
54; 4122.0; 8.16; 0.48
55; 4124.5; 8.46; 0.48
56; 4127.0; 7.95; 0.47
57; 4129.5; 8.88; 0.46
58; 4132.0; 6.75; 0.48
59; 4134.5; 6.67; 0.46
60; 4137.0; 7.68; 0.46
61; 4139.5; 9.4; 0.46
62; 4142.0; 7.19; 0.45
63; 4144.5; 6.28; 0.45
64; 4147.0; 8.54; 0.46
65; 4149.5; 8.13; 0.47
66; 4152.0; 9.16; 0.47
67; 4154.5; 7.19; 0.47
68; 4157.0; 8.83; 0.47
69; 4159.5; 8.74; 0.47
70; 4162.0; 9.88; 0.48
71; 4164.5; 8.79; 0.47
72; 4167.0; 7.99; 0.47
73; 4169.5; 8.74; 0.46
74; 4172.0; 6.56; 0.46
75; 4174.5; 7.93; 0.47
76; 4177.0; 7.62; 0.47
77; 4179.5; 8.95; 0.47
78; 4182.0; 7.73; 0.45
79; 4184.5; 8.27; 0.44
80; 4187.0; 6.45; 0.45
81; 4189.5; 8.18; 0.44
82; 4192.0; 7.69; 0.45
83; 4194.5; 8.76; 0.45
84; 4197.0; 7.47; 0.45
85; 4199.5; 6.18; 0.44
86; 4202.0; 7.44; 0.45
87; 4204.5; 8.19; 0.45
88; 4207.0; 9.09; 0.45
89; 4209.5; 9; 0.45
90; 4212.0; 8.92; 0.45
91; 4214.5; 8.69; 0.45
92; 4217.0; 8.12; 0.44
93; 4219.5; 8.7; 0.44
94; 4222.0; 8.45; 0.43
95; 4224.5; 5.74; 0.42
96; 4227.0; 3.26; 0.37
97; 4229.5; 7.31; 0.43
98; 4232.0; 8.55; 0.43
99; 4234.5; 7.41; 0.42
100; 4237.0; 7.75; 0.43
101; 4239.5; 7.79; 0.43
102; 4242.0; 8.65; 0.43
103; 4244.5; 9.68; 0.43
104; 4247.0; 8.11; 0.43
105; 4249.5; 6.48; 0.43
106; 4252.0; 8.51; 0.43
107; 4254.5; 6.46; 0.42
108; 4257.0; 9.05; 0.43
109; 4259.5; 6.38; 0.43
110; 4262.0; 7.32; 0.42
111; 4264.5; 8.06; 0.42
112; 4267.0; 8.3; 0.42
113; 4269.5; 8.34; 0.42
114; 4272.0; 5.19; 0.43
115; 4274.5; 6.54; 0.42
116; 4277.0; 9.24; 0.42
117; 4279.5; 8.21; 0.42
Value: -0.99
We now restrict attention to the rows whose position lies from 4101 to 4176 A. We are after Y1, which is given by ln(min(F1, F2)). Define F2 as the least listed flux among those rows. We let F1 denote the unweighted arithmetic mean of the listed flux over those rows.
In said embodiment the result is 1.82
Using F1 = 8.12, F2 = 6.19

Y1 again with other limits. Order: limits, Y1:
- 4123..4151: 1.84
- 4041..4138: 1.57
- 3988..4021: 1.87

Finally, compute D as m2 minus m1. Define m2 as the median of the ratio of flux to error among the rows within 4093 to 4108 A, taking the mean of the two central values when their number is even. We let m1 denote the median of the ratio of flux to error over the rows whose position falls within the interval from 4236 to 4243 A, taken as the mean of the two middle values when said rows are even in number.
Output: -2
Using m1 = 18.1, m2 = 16.0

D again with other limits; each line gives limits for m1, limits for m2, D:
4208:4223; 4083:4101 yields -3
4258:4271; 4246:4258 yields 0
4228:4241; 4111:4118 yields 1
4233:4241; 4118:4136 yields -1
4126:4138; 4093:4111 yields -1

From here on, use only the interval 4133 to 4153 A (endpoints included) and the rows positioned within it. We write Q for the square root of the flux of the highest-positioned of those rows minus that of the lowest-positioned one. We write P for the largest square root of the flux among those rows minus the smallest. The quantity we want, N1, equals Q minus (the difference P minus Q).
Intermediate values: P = 0.56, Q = 0.44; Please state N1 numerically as 0.3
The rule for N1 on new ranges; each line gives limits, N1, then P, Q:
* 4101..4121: 0.2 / 0.61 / 0.40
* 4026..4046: -1.6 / 0.64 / -0.49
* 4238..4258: -0.1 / 0.57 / 0.22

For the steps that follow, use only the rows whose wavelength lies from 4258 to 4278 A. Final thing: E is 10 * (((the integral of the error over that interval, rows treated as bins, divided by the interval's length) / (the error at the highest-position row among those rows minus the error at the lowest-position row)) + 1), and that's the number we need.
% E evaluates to -413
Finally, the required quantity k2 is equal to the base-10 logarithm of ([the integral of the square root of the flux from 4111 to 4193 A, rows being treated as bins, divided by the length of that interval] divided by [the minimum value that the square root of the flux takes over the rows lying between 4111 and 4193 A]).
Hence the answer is 0.055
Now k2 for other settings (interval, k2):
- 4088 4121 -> 0.065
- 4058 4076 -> 0.079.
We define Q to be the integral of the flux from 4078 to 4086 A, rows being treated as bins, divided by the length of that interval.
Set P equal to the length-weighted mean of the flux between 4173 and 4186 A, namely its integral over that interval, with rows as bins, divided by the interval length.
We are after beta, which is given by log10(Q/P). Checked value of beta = 0.00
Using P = 8.0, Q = 8.0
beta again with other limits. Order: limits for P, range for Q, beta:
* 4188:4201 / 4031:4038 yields -0.04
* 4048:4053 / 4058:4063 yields -0.10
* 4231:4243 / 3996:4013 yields -0.03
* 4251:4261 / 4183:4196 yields 0.02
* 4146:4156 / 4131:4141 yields -0.03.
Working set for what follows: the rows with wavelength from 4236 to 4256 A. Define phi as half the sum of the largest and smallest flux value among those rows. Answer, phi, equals 8.1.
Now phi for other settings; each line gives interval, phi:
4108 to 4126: 8.8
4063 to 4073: 6.4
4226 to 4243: 6.0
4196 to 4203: 6.8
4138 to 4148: 7.8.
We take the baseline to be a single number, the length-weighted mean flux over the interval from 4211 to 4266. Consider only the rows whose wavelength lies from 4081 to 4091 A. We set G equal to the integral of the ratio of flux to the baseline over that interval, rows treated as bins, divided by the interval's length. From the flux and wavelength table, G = 1.15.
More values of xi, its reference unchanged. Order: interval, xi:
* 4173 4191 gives -0.81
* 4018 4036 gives -0.78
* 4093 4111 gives -0.83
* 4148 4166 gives 0.00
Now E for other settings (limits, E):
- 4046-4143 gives -70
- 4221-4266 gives -414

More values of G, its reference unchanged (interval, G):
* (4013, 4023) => 1.09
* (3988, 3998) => 0.93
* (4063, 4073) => 0.84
